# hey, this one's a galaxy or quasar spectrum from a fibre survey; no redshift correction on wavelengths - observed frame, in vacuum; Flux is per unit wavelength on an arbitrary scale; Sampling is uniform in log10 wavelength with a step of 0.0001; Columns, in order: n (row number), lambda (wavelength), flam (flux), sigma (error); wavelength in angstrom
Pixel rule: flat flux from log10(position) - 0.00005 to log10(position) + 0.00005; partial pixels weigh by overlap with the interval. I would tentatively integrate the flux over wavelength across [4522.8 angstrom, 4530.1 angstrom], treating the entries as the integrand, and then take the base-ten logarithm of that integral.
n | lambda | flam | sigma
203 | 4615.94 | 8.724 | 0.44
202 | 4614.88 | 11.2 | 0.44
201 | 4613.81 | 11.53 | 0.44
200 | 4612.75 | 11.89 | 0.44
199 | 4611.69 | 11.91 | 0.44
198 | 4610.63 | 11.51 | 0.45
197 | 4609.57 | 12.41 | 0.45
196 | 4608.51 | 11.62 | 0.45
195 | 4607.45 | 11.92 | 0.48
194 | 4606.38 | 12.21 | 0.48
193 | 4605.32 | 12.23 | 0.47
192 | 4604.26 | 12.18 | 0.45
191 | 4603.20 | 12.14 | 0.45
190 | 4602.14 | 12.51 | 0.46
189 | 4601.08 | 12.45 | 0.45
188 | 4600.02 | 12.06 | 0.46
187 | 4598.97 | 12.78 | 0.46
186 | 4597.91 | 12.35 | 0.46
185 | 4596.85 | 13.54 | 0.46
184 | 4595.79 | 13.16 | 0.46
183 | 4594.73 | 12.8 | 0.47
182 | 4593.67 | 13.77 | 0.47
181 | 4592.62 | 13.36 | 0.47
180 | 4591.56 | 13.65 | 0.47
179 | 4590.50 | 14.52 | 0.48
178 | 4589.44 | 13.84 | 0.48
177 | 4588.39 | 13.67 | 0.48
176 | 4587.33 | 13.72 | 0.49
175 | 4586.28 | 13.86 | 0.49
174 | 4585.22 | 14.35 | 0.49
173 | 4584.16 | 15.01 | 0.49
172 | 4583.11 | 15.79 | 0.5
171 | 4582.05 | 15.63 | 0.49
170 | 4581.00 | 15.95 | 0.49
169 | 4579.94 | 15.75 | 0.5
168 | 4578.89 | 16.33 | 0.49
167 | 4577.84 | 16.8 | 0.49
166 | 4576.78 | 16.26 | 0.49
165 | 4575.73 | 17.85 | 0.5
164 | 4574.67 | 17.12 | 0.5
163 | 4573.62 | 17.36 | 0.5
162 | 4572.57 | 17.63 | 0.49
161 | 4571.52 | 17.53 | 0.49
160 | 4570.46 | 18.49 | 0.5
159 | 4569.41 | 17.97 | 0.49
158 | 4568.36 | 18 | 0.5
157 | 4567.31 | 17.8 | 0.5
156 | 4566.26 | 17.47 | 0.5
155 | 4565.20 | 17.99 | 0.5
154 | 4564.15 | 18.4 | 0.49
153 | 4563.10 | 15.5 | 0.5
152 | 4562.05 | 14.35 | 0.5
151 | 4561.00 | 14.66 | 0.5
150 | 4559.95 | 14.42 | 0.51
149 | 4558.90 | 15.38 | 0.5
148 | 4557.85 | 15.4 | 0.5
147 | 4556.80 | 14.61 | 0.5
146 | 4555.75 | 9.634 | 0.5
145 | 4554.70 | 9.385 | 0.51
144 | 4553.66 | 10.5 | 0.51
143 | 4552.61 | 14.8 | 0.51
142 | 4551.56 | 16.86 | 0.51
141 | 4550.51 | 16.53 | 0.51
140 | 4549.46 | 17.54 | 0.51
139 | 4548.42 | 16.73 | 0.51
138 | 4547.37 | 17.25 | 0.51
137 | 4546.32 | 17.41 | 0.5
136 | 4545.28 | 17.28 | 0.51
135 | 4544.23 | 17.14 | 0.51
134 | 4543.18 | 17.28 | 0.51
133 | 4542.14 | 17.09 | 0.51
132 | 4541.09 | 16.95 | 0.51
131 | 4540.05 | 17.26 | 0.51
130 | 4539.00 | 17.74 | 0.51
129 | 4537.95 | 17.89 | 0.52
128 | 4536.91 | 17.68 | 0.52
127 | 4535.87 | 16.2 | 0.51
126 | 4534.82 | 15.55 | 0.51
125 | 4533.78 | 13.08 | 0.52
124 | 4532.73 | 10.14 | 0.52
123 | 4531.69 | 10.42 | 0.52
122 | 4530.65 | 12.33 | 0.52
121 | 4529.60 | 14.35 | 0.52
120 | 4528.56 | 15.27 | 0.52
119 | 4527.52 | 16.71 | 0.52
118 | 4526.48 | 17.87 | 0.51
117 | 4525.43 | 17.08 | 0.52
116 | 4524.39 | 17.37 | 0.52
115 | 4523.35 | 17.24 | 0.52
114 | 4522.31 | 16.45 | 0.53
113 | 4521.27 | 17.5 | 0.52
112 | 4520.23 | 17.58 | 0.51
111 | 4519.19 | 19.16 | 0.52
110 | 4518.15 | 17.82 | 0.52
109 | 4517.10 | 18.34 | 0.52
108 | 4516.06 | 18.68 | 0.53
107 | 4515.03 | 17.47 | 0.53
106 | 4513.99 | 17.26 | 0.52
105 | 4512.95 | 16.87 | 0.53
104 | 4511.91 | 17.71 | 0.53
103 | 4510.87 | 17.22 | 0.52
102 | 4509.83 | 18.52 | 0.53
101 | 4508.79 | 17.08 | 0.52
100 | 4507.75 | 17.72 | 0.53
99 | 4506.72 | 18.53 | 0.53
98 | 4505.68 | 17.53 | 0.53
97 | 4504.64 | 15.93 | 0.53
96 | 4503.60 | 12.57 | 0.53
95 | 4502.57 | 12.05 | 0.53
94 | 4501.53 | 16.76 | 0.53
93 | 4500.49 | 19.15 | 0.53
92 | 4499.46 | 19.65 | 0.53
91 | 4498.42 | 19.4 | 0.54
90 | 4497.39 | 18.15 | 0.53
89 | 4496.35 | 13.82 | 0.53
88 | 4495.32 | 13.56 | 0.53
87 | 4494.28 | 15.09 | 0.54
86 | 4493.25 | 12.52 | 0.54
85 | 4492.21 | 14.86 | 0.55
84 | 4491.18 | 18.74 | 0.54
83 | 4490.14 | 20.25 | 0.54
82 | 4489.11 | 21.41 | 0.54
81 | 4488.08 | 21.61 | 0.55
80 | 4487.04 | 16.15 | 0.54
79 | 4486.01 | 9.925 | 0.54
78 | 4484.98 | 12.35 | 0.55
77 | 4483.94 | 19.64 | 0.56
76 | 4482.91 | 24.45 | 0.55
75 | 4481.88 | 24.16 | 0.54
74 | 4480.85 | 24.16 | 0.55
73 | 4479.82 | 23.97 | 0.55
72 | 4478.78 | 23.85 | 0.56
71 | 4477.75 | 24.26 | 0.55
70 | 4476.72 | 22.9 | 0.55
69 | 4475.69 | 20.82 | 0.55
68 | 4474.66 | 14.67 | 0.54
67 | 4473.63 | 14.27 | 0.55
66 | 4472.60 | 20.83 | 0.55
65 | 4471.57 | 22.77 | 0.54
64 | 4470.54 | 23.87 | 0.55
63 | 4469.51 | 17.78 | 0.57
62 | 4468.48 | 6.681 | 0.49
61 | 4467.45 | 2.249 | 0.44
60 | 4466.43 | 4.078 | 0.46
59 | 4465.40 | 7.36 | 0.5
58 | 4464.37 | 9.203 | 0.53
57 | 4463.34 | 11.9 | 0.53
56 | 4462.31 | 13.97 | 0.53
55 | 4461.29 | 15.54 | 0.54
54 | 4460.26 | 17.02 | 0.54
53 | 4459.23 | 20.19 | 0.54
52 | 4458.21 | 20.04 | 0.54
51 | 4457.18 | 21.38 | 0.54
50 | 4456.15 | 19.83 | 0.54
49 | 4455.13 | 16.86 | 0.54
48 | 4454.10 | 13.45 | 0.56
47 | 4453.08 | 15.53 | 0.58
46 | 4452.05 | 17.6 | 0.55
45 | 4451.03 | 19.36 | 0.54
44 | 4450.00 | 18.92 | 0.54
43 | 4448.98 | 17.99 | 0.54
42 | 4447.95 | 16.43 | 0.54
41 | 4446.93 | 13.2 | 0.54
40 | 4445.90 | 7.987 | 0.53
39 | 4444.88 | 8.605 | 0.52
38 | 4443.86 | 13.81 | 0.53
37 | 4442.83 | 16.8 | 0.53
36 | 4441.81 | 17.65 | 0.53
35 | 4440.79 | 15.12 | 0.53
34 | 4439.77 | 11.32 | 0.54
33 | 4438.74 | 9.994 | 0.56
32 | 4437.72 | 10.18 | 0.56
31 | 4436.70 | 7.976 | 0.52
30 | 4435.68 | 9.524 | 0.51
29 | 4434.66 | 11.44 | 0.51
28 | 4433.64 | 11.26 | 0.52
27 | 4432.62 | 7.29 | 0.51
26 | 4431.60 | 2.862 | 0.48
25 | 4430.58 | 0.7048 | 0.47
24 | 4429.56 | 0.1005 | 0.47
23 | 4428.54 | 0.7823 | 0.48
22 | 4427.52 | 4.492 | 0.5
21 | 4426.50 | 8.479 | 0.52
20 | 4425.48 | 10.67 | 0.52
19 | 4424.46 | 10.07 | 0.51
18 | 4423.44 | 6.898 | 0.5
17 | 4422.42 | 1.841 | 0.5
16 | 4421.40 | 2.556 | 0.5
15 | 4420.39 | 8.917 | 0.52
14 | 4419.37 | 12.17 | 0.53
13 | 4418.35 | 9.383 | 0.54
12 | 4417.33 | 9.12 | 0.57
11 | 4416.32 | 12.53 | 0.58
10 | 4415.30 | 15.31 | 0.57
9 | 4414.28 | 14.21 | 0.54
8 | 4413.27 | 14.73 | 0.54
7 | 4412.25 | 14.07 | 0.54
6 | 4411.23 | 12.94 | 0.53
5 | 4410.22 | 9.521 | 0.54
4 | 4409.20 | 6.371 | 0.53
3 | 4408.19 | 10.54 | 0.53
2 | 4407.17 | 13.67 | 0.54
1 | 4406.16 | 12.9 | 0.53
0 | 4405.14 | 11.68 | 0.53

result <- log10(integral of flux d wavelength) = 2.08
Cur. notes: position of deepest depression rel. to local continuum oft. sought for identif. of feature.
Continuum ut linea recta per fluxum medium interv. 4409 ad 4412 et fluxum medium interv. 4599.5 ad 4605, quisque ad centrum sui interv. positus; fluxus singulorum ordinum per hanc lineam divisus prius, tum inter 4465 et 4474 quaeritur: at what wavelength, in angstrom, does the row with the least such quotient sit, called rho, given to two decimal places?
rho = 4467.45 angstrom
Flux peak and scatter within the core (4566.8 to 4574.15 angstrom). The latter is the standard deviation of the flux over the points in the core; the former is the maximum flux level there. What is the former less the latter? 18.1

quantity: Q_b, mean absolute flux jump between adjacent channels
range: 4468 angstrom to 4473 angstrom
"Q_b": 5.1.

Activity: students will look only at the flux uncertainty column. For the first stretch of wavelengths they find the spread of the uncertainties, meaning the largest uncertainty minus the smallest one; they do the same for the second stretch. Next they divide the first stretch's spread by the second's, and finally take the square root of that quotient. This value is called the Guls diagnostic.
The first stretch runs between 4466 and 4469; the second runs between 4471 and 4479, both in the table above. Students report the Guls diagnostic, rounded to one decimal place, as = 1.6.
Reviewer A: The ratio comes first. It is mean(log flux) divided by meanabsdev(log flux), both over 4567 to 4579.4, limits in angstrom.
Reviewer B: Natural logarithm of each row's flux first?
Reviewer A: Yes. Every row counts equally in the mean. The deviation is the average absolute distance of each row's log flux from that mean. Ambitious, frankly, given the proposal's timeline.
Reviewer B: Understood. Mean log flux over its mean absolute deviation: 91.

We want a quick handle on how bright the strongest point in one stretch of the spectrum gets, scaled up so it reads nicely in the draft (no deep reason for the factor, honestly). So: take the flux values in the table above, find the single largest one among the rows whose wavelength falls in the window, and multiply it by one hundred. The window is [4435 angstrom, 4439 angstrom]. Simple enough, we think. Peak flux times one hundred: 1018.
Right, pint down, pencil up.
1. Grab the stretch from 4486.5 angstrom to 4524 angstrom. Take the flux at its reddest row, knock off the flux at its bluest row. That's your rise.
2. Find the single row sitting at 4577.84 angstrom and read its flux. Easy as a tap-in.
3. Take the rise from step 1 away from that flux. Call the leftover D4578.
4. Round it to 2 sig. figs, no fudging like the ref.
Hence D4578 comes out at 16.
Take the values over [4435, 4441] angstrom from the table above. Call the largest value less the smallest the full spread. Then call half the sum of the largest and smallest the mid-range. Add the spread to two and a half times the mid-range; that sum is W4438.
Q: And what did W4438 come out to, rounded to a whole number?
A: 36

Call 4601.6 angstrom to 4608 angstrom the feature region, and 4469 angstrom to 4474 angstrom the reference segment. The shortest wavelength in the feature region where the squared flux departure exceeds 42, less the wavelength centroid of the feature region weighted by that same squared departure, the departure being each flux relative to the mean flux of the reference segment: -2.7 angstrom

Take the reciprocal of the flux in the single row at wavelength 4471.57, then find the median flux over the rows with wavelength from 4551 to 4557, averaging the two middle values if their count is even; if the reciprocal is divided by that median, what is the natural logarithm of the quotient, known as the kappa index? -5.66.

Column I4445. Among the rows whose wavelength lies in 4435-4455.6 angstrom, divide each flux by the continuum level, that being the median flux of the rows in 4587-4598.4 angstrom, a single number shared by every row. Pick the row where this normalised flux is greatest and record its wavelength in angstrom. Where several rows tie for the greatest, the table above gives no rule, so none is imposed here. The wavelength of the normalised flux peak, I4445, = 4451.03 angstrom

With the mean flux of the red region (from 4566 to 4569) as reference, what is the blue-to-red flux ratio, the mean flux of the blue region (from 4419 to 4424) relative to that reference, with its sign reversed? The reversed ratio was -0.36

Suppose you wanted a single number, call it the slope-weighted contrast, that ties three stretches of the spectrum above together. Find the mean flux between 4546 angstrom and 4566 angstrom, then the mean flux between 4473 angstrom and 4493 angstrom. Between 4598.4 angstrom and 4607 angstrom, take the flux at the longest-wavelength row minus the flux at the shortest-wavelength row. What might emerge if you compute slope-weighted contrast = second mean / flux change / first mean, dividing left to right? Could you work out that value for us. -2.3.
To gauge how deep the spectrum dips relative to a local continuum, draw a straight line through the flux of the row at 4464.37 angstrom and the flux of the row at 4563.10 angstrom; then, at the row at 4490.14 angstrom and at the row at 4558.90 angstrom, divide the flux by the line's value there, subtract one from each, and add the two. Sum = 0.9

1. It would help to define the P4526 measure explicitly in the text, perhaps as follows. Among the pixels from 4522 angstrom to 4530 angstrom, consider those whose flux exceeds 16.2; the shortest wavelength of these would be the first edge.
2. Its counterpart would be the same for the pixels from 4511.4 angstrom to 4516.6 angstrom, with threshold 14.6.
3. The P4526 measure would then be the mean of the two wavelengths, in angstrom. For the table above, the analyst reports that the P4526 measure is 4517.1 angstrom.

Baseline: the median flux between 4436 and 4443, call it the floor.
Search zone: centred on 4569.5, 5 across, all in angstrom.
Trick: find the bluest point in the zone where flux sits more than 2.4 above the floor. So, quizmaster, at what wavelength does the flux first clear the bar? 4567.31 angstrom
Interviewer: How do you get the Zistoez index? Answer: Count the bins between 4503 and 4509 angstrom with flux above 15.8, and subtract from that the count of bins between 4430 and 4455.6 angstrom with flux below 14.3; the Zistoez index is -10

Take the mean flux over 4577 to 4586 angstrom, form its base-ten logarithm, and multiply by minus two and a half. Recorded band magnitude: -2.99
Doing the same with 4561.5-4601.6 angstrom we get -2.97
